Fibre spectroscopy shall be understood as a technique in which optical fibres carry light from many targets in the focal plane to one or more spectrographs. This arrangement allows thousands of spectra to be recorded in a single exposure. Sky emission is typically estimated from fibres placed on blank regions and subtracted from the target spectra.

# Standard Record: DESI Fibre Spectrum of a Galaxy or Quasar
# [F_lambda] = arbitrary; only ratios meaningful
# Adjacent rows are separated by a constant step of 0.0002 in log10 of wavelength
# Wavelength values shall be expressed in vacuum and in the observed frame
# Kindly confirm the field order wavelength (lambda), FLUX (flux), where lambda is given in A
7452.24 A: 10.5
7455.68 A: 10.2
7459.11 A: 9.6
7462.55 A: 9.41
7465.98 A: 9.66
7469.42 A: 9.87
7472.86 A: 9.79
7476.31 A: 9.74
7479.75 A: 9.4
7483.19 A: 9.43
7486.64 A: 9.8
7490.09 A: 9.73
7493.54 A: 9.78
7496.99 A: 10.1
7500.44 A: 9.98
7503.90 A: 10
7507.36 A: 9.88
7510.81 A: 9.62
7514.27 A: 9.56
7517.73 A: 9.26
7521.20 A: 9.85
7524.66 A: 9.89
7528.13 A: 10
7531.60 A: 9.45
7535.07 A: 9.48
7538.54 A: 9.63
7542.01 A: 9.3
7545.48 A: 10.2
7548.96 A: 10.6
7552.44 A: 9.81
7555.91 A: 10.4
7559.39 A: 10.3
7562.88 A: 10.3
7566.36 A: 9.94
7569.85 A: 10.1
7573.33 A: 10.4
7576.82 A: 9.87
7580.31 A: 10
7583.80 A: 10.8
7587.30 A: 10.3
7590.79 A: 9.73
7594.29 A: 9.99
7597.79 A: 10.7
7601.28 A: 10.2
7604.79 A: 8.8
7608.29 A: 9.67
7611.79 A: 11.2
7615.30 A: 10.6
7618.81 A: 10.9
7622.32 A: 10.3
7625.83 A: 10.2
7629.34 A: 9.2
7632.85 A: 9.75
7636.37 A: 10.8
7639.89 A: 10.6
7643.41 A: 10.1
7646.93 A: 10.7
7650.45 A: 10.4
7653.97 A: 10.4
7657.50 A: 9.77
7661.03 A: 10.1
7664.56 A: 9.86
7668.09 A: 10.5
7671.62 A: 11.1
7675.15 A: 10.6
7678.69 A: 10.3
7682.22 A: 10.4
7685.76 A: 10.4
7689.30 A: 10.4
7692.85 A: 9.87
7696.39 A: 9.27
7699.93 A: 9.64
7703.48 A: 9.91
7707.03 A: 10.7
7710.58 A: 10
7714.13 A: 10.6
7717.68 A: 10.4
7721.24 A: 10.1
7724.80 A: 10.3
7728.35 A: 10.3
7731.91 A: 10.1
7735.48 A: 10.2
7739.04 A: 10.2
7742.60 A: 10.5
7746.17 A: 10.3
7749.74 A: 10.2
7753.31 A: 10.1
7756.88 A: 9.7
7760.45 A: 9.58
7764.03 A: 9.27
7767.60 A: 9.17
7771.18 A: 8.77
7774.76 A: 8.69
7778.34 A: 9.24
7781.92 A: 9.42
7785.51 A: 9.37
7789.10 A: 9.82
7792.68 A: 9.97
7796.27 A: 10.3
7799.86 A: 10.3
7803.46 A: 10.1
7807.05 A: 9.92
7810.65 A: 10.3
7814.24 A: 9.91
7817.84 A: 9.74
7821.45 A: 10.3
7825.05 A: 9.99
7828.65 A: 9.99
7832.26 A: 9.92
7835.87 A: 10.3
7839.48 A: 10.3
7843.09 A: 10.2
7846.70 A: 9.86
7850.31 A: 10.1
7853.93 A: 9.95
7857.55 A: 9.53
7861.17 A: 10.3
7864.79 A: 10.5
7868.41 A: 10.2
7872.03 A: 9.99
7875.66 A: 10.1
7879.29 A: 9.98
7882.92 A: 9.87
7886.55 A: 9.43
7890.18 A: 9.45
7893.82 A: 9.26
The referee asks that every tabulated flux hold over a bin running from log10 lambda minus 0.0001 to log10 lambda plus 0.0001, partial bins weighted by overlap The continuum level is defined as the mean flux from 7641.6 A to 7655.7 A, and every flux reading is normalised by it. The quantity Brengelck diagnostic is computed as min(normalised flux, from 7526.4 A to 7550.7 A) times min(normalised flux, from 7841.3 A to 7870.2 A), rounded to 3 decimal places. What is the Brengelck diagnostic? 0.819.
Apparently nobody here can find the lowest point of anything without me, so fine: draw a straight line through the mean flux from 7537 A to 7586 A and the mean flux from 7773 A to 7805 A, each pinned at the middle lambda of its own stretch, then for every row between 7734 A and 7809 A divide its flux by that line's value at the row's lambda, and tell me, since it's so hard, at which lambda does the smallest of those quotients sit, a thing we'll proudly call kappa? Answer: 7774.76 A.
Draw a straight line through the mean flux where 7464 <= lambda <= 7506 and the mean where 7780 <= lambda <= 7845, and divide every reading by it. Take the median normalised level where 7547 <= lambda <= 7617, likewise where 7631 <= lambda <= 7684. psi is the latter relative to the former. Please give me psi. 1.01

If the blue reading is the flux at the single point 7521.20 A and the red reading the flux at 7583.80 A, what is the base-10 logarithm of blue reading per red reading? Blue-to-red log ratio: -0.0400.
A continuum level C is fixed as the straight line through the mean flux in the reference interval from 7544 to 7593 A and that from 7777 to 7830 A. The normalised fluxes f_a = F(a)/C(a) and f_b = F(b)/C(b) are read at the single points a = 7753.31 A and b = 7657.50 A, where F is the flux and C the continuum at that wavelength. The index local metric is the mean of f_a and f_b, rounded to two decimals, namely 0.99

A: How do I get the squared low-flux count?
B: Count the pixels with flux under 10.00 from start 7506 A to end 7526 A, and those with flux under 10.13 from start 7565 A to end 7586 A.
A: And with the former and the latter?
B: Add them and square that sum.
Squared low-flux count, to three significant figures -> 100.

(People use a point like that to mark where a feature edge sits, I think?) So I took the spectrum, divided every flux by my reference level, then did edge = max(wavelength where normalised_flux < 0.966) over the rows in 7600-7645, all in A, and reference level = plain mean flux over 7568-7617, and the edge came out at 7632.85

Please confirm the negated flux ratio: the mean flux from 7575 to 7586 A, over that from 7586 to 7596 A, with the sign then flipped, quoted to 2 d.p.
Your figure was -1.02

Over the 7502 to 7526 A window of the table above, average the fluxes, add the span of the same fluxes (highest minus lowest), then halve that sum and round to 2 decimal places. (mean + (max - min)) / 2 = 5.23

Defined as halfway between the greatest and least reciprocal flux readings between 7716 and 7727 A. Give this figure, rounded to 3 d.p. 0.098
